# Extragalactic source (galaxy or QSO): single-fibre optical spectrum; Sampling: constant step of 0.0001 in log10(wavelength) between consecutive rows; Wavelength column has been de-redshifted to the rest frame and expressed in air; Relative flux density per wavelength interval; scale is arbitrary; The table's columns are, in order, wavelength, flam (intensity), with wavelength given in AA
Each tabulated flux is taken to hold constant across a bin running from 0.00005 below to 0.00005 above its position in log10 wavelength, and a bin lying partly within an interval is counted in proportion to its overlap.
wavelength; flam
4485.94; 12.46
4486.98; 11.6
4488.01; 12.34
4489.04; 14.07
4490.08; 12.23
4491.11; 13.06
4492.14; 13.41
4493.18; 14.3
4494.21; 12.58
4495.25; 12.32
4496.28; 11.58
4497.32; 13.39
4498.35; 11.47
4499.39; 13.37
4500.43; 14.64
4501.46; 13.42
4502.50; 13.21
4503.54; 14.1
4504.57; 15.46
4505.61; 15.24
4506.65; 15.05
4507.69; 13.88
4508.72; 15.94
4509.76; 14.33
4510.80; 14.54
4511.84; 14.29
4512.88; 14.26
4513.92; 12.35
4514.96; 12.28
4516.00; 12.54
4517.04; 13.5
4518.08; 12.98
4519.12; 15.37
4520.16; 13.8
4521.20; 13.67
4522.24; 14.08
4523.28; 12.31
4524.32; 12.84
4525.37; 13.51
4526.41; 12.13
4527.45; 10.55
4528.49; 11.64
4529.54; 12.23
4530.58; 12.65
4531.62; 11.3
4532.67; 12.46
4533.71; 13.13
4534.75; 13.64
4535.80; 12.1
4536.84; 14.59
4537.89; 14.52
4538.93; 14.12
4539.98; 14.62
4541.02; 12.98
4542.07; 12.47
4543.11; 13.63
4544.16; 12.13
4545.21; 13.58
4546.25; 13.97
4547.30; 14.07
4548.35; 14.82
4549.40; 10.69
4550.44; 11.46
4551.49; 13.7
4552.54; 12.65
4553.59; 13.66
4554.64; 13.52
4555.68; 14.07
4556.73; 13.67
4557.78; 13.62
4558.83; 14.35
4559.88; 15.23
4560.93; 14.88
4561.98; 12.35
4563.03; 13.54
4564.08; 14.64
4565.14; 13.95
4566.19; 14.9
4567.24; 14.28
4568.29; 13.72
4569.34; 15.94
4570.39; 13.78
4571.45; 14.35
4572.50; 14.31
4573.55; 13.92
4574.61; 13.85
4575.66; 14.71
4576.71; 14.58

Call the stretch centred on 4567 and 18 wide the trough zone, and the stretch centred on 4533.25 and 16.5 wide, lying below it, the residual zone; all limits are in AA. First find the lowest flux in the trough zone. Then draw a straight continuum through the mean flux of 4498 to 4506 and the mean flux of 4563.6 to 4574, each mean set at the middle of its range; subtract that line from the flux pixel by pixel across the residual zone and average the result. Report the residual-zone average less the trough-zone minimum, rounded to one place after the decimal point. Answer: -13.6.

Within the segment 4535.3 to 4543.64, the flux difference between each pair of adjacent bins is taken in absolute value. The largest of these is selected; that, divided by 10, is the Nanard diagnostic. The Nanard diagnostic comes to 0.25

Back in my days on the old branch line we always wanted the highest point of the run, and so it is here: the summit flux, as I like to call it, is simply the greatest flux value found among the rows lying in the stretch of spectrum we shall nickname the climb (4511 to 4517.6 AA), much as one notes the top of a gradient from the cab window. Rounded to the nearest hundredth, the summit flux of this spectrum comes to 14.29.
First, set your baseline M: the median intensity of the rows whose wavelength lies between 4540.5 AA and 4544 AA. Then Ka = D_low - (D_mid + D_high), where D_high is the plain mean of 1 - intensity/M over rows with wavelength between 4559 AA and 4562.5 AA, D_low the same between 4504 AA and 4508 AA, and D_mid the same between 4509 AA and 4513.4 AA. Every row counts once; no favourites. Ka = 0.05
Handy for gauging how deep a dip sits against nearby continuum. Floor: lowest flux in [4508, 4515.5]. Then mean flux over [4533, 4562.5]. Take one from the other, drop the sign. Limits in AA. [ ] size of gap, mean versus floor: 1.2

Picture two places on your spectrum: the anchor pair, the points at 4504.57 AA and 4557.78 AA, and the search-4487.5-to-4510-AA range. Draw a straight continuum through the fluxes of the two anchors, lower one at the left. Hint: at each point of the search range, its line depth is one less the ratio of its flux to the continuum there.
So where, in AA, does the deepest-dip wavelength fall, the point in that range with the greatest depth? 4498.35 AA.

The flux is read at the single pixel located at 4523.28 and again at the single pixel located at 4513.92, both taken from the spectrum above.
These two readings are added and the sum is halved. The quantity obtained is 12.3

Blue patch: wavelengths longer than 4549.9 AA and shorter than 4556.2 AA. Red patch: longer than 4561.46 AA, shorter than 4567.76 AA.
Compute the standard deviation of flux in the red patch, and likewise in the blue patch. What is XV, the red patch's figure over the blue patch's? 1.0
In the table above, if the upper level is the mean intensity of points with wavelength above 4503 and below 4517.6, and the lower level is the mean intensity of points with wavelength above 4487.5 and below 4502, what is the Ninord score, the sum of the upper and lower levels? 27.1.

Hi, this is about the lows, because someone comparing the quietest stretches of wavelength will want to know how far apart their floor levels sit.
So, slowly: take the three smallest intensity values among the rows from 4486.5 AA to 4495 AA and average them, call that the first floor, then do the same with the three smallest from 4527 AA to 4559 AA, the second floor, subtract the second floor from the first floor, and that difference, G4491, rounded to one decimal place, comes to 1.2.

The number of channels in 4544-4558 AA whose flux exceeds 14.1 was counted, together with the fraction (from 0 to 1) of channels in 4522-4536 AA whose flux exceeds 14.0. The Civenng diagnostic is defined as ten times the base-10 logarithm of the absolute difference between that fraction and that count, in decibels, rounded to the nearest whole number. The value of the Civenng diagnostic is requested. 0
